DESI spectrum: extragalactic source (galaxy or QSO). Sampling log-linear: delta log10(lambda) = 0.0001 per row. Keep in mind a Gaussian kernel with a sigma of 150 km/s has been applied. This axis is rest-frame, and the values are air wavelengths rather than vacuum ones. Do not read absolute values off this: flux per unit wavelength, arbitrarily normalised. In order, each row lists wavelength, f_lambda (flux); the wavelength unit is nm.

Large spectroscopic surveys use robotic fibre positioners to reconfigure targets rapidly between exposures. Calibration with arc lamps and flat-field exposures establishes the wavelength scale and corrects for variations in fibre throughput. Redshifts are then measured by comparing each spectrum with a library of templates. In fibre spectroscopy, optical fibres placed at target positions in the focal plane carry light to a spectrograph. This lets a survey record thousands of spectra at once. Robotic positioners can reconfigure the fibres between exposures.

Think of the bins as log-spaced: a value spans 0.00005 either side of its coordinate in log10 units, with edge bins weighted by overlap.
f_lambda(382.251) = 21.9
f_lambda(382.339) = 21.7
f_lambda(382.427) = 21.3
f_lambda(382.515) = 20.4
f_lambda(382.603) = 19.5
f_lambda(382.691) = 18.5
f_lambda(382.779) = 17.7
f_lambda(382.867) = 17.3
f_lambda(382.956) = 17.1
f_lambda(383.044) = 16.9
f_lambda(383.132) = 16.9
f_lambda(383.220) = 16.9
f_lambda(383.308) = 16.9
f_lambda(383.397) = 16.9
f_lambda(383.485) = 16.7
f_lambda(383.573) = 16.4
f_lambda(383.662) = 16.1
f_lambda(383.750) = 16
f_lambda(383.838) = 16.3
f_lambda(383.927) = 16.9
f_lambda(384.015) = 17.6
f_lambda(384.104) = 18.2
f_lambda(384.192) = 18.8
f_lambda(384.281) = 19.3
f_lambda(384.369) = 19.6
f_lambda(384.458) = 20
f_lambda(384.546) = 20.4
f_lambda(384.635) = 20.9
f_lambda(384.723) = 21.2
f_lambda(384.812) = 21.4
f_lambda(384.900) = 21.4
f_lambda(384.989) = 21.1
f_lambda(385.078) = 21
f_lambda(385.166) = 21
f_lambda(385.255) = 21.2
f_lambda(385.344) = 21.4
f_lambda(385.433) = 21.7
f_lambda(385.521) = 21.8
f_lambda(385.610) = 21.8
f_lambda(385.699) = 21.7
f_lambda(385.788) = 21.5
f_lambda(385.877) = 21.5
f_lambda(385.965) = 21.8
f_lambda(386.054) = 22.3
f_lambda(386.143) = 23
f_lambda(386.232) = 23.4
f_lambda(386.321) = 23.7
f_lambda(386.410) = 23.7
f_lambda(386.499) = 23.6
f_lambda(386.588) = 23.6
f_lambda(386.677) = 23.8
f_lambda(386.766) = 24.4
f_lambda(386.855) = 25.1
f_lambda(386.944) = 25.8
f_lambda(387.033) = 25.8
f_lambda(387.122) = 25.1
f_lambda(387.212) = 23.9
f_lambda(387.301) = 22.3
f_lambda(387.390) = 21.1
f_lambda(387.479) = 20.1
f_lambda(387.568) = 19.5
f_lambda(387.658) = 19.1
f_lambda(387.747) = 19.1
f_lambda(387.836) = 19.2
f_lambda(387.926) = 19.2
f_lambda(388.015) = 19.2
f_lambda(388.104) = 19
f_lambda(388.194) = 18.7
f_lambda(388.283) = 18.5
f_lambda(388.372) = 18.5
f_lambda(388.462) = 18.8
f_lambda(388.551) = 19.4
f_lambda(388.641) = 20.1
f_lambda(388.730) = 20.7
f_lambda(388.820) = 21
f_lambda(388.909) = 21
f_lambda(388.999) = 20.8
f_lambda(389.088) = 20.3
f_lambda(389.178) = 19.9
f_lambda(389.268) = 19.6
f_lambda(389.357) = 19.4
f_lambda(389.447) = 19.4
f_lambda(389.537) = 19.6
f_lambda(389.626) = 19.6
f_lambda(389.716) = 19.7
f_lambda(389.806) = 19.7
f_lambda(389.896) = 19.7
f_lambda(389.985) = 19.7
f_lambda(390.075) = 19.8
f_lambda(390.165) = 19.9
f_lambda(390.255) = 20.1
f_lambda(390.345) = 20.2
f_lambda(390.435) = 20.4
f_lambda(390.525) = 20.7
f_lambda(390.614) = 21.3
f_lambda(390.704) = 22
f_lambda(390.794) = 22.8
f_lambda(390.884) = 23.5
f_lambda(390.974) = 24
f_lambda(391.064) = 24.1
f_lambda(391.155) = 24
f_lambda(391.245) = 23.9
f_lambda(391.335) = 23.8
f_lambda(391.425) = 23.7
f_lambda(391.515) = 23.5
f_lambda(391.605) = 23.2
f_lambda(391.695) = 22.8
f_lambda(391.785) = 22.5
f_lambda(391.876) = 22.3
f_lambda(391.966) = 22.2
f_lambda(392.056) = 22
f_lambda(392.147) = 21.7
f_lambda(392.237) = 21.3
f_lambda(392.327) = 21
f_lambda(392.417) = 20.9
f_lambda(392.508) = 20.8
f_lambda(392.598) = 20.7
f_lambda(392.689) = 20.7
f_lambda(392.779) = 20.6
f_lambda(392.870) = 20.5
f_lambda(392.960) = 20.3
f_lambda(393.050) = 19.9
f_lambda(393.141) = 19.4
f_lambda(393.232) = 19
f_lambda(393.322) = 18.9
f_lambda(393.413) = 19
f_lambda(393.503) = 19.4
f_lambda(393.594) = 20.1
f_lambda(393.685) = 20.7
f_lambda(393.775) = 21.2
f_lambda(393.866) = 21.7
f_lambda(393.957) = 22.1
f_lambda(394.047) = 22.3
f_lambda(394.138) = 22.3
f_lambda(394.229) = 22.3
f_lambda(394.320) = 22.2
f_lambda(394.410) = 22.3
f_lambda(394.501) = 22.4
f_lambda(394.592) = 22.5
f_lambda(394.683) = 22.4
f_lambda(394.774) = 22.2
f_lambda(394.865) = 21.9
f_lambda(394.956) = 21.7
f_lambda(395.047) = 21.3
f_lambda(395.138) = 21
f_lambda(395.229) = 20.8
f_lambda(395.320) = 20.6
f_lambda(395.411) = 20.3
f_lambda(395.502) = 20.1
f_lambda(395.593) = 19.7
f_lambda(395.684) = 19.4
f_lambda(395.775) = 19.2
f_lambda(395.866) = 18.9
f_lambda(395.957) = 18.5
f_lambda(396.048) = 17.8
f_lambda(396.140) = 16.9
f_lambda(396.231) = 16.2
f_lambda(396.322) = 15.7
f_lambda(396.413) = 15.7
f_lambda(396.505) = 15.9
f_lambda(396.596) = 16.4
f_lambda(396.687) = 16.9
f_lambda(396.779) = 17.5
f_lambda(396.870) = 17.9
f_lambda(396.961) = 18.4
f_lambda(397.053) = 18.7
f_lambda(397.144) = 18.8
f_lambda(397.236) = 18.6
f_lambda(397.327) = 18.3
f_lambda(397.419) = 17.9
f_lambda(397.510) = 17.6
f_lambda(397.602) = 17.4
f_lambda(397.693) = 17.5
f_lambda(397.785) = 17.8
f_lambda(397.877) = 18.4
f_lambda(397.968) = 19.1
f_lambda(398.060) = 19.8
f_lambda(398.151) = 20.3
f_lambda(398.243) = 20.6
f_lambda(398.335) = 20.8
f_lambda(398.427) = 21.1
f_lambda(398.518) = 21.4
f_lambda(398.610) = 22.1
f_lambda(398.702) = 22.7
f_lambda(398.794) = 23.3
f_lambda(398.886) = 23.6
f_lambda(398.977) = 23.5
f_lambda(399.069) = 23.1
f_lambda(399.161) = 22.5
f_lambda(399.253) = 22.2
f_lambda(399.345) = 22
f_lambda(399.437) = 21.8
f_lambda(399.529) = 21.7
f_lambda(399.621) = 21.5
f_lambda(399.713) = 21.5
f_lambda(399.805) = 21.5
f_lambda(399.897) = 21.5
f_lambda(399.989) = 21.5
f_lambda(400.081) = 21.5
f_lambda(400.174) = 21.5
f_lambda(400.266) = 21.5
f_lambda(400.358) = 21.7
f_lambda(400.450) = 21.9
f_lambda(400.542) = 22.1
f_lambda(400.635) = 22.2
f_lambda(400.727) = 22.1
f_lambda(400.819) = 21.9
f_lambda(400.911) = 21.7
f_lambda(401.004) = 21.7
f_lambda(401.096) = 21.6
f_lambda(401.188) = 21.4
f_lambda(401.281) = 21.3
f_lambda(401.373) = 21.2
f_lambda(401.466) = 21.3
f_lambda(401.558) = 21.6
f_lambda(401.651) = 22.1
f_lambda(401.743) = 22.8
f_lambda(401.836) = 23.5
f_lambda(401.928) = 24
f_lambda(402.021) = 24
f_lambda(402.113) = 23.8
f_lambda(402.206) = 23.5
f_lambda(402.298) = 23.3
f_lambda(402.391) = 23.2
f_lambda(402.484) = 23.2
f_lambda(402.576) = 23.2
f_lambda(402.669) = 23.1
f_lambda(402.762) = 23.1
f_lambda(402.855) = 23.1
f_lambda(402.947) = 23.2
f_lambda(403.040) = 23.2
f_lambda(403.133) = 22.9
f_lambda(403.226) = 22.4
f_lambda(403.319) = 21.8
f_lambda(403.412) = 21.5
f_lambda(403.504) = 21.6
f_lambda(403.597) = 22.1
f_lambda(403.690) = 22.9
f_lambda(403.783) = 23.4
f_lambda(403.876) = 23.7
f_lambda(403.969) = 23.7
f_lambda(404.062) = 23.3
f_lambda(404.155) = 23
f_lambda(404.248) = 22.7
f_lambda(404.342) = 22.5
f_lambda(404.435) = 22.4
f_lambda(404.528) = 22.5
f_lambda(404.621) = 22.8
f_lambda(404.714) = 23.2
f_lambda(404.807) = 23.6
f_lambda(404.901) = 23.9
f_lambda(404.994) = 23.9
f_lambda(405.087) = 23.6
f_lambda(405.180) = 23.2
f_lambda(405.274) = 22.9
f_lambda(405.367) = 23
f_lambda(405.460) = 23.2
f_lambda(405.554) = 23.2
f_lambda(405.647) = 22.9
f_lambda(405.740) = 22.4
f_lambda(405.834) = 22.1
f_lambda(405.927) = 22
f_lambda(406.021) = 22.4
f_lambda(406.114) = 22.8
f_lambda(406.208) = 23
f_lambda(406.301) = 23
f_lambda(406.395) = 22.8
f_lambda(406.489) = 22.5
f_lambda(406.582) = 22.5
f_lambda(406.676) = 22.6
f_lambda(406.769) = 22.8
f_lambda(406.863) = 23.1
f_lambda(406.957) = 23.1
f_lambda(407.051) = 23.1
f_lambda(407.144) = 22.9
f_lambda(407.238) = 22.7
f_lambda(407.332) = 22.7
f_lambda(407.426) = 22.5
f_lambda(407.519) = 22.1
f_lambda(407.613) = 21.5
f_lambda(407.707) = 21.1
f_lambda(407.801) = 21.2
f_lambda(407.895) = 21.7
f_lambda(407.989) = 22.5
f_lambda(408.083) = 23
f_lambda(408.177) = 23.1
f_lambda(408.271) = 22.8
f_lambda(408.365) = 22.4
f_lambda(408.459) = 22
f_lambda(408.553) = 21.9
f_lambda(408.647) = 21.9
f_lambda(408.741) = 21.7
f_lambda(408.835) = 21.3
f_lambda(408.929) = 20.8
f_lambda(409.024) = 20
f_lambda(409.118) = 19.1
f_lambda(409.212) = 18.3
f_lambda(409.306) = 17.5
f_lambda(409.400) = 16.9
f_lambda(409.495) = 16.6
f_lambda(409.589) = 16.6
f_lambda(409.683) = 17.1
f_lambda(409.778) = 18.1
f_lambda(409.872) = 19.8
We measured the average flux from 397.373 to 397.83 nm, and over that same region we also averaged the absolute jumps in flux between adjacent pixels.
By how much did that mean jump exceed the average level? -17.4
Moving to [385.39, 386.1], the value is -21.6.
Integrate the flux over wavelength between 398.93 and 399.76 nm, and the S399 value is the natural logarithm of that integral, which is 2.9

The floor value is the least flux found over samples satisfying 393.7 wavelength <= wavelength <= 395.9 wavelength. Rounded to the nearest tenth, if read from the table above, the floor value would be 18.9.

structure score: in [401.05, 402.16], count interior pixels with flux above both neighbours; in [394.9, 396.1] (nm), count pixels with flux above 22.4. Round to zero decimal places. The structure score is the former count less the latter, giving 0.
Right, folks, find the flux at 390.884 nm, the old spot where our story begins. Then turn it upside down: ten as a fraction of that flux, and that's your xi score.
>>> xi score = 0.426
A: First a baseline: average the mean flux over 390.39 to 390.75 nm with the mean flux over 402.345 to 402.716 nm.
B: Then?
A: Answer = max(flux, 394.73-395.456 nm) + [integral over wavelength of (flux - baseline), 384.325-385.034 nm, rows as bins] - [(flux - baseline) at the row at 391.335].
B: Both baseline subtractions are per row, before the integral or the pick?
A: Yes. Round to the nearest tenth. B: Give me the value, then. 19.6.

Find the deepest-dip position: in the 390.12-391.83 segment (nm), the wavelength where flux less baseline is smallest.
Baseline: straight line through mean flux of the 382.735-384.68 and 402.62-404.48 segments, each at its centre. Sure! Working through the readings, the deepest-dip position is 390.165 nm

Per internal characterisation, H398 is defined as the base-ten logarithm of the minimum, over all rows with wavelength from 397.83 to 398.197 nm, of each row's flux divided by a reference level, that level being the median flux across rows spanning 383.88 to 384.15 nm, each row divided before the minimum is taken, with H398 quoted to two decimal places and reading 0.02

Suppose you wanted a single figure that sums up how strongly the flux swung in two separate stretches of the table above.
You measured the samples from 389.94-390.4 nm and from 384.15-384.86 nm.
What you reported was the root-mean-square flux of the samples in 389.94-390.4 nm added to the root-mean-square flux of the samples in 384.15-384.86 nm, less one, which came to 39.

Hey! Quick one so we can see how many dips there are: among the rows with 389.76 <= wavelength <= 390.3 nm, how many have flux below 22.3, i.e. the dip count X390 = 6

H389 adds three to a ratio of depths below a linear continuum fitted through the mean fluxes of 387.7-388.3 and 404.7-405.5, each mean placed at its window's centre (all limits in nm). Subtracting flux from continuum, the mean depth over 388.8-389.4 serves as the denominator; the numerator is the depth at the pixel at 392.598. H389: 3.52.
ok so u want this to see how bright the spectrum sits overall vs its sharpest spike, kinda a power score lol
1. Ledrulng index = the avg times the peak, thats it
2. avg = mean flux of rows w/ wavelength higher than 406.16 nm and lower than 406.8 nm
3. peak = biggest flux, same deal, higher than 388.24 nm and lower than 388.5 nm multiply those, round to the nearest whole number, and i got 428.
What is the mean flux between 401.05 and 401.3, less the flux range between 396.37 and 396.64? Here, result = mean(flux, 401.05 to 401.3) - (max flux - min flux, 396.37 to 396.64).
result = 20.7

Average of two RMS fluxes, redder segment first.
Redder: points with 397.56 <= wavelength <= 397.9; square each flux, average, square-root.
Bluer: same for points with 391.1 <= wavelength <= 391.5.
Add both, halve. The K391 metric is 20.8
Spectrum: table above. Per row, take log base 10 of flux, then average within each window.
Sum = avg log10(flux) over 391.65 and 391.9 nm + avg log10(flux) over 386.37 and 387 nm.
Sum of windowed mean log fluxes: 2.74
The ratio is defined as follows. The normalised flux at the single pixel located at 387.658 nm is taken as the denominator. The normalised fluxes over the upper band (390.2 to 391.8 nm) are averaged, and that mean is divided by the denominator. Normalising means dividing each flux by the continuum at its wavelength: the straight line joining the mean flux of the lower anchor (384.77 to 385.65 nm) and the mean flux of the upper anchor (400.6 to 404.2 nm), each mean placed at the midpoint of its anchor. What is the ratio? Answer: 1.17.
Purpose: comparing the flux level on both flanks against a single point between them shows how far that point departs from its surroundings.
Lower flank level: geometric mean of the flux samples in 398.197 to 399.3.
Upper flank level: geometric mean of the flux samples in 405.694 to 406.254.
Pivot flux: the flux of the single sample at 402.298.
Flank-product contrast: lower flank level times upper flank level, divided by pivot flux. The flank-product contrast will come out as 21.4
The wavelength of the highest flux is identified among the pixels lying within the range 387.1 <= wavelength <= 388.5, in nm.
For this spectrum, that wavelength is 387.122 nm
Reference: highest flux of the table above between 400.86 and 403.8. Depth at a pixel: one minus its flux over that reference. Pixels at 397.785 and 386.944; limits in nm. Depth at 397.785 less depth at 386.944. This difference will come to 0.33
